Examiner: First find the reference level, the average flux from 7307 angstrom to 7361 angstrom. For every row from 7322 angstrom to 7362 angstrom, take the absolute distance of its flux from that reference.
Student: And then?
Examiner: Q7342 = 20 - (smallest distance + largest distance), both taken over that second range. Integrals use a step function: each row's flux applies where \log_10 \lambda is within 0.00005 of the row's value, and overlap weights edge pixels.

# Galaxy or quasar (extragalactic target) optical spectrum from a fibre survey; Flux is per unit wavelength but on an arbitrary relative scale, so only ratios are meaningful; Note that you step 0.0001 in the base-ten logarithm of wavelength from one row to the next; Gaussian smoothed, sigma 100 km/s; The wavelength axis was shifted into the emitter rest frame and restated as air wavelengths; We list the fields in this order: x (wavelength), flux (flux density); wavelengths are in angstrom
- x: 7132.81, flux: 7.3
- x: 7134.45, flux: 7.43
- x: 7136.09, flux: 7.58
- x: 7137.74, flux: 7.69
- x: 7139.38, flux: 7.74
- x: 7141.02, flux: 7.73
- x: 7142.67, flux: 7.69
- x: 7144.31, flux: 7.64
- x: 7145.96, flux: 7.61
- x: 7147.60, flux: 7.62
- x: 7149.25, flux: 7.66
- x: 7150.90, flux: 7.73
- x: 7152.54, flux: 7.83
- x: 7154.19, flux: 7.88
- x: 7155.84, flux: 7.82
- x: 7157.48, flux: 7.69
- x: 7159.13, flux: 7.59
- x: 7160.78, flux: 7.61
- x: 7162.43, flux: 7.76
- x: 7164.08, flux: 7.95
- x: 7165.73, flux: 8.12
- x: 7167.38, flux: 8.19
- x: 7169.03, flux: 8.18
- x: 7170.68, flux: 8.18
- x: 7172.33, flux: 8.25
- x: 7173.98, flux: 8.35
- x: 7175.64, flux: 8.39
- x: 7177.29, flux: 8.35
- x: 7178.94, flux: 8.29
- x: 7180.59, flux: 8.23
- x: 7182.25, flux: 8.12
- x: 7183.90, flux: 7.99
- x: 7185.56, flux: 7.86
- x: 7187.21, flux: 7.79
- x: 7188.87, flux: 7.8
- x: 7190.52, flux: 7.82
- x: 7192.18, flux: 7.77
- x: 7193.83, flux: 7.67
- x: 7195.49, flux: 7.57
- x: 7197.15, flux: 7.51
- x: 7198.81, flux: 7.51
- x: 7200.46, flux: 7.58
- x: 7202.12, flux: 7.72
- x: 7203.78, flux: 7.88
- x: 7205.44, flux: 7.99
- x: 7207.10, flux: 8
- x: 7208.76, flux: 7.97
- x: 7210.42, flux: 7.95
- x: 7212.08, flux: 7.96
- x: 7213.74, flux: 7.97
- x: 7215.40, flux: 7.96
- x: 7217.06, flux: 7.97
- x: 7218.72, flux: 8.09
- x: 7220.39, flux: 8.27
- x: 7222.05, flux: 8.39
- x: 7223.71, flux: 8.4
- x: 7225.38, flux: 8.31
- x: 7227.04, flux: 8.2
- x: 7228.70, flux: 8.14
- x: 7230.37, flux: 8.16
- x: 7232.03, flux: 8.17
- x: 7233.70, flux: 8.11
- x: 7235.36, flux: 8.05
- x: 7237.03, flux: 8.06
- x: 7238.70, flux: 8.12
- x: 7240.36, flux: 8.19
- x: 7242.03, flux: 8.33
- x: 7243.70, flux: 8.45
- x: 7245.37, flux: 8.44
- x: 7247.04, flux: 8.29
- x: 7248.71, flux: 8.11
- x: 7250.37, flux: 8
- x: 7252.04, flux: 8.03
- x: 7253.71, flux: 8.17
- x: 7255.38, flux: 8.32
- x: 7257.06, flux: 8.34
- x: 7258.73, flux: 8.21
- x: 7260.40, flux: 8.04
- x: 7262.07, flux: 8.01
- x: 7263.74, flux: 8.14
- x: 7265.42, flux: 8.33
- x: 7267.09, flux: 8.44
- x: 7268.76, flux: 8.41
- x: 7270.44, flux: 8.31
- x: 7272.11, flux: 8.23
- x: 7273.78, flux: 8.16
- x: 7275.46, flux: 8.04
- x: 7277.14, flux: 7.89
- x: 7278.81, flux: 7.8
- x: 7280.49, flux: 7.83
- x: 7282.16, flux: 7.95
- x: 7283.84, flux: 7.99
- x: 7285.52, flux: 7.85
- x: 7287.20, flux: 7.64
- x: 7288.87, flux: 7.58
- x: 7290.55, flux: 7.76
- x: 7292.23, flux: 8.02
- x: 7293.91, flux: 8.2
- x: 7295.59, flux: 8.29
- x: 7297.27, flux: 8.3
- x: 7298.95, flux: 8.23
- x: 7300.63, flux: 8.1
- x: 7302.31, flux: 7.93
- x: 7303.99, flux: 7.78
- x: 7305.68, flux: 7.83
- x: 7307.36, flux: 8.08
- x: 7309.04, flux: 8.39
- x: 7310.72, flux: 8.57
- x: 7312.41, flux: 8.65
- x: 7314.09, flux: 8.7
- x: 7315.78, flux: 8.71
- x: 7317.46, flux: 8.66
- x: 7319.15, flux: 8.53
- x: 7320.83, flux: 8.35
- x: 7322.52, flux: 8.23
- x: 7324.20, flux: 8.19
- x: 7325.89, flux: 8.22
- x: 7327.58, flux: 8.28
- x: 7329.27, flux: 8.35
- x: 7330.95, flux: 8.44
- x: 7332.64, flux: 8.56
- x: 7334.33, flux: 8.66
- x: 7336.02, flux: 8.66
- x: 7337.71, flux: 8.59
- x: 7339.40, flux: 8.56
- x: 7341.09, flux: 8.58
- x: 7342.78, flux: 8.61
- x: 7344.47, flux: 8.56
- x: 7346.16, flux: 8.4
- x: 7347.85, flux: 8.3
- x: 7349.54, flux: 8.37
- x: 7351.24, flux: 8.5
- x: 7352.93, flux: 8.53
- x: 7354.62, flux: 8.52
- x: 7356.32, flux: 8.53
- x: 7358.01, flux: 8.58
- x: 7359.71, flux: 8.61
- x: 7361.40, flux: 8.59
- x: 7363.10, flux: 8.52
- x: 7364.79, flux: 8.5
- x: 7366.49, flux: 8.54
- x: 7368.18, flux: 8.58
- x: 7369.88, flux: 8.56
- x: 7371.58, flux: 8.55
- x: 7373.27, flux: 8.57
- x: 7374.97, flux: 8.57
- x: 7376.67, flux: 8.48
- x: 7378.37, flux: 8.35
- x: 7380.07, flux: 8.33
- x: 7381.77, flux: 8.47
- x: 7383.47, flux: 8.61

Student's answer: 19.69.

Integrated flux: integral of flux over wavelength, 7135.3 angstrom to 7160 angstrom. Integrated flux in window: 190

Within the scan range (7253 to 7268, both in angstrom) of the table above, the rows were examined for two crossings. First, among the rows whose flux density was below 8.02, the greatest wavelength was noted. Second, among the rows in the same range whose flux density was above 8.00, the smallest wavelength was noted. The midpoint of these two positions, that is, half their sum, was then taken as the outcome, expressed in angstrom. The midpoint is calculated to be 7257.9 angstrom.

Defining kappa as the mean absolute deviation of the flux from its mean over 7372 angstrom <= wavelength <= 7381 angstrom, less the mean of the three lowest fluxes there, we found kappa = -8.3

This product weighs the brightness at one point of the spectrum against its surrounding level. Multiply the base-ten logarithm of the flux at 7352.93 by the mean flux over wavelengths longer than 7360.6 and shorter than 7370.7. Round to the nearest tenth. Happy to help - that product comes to 8.0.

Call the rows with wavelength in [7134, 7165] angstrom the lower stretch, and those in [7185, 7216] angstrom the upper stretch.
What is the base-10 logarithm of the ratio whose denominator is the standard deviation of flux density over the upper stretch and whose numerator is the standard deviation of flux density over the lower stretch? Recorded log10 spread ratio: -0.15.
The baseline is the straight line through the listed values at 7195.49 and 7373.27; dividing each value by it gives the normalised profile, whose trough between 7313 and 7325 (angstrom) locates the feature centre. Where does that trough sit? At 7324.20 angstrom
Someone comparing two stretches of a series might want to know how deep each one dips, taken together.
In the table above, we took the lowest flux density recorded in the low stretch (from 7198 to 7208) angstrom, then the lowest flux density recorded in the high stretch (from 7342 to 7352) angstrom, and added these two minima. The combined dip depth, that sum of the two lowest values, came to 15.8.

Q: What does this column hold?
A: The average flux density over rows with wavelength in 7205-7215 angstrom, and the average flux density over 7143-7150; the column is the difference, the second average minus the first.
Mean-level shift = -0.34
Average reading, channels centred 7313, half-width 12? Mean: 8.3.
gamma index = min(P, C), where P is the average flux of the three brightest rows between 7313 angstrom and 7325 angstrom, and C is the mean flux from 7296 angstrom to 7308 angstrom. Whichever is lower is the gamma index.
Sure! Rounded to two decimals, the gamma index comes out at 8.04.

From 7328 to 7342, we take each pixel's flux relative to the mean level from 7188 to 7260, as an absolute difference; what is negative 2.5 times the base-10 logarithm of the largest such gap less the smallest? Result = 1.27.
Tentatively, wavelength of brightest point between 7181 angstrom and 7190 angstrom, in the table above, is 7182.25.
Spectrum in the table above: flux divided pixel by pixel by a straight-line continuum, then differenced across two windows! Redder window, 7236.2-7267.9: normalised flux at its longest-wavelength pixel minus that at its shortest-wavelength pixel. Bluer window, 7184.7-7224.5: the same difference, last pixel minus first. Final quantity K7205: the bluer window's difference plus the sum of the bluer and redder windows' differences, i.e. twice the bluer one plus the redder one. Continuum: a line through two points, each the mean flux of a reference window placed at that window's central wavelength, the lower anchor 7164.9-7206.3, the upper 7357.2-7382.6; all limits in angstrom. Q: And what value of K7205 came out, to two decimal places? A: 0.14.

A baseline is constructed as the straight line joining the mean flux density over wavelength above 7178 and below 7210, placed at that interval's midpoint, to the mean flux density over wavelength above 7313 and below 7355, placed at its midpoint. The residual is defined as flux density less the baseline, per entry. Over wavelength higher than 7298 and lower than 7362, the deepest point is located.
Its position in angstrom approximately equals 7303.99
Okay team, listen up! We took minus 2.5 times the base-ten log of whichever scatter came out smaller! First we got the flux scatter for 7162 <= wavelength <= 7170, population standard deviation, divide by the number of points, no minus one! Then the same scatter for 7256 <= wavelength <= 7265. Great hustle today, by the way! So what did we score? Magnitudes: 2.3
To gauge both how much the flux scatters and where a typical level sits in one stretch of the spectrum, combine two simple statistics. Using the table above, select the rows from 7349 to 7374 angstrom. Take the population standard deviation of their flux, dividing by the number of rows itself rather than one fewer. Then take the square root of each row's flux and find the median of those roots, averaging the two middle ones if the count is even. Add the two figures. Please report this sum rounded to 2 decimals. 2.98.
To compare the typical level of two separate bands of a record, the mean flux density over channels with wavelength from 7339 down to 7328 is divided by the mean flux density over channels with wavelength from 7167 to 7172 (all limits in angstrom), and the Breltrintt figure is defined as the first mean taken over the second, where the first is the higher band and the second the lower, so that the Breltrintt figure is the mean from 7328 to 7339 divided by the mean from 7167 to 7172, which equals 1.04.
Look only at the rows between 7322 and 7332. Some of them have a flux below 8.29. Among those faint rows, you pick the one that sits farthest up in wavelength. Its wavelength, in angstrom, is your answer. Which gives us 7327.58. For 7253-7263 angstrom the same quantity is 7262.07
